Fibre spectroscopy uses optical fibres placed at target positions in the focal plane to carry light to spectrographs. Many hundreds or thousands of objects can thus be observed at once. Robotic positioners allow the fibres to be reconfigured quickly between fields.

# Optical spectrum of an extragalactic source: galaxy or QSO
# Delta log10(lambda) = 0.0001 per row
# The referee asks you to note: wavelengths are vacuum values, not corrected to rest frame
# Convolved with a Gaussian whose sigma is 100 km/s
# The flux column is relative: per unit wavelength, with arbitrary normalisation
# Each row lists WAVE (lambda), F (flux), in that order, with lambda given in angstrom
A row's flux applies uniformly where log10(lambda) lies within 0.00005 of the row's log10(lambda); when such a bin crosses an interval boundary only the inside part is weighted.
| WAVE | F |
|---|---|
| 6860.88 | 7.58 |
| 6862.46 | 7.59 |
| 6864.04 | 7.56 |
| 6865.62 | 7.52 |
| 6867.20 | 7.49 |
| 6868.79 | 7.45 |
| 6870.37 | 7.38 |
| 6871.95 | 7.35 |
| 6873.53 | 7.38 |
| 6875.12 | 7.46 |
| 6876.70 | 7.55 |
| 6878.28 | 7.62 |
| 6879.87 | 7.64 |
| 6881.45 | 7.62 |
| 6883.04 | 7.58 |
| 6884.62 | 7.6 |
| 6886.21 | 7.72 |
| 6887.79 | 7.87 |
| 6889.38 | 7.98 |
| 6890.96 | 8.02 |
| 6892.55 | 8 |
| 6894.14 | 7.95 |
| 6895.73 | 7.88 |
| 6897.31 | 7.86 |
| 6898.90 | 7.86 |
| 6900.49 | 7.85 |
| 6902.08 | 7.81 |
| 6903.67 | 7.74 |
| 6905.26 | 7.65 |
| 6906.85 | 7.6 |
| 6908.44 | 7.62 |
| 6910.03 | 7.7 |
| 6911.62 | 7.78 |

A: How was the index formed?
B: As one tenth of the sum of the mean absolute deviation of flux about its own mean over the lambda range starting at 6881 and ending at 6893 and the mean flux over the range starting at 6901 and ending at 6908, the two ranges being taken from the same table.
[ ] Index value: 0.787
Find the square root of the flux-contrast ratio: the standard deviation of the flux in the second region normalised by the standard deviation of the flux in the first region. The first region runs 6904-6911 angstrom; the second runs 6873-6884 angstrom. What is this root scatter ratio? 1.5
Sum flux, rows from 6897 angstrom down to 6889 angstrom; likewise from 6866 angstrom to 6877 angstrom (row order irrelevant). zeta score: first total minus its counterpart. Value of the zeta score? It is -12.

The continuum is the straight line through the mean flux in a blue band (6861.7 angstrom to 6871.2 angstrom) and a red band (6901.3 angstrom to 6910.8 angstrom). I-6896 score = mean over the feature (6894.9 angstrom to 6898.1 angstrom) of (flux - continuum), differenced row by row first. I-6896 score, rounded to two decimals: 0.23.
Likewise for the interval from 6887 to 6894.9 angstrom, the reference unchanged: 0.35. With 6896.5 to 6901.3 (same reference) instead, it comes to 0.20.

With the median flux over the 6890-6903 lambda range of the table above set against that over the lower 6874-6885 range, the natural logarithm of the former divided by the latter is 0.035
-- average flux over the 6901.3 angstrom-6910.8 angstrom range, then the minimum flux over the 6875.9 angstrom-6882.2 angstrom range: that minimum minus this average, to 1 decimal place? -0.1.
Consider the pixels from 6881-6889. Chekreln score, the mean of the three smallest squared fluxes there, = 58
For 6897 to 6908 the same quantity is 59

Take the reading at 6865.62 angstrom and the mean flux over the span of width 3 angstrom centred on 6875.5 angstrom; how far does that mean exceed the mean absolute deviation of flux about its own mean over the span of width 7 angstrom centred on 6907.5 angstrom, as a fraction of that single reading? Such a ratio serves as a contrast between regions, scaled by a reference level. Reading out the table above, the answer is 0.99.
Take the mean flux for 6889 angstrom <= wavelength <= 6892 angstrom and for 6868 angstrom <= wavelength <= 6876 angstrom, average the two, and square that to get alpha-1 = 59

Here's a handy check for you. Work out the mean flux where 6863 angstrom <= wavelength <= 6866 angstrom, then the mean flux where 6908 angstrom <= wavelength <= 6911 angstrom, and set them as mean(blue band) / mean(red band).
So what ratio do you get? 0.98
